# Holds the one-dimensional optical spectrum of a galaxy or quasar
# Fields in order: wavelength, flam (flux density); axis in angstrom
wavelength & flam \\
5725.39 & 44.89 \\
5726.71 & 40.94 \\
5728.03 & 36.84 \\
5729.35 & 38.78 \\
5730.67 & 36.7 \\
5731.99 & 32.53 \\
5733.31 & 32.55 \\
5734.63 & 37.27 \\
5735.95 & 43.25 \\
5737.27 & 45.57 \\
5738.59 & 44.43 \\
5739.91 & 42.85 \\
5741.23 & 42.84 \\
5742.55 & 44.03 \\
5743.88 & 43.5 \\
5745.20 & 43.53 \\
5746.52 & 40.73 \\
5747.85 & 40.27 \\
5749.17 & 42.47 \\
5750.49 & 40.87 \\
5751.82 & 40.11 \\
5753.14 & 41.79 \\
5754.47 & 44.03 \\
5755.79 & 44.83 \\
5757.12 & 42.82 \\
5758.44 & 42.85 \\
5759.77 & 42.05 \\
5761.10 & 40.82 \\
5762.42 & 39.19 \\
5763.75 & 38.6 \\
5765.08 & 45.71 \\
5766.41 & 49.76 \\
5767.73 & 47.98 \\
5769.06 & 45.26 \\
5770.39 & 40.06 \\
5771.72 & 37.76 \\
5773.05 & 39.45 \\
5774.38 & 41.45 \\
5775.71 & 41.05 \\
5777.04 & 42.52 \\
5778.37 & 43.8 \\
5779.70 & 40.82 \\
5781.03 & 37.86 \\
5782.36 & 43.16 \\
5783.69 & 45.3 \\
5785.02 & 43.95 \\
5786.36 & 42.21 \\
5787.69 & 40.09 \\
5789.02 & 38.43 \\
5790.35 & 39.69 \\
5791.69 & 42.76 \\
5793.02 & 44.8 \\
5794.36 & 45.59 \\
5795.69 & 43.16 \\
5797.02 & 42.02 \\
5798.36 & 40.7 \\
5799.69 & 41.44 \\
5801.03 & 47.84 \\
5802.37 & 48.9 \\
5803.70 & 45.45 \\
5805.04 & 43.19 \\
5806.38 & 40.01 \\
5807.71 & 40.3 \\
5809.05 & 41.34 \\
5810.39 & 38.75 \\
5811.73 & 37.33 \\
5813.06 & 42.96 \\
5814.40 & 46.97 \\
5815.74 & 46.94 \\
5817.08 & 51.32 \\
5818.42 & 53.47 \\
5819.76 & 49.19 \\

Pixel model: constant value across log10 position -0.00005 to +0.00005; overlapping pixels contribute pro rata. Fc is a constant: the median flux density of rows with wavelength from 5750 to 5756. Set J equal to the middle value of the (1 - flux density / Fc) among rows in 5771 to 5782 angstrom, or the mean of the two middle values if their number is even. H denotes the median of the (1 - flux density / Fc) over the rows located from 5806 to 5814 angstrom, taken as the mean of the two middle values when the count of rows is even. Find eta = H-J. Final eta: 0.02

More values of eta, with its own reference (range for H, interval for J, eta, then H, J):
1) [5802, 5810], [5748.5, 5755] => -0.01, -0.01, 0.00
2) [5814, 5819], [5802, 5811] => -0.19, -0.18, 0.01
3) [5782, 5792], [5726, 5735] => -0.14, -0.02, 0.12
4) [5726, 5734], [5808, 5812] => 0.05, 0.12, 0.07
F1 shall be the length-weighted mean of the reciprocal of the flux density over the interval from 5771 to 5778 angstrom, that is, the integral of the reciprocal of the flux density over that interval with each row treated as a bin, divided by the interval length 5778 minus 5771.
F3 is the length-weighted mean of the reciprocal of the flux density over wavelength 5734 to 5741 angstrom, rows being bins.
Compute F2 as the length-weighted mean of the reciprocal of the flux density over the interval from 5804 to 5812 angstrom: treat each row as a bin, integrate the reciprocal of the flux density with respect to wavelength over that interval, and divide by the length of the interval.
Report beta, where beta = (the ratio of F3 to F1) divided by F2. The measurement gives 39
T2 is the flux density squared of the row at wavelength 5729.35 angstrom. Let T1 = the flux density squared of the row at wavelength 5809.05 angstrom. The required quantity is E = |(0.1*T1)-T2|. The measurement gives 1333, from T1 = 1709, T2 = 1504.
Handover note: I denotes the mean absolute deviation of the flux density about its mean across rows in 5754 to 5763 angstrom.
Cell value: 1.4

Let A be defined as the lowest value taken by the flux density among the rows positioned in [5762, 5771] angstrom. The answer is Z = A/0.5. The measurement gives 77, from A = 38.6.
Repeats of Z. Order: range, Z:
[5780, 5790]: 76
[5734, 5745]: 75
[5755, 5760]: 84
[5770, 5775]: 76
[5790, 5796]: 79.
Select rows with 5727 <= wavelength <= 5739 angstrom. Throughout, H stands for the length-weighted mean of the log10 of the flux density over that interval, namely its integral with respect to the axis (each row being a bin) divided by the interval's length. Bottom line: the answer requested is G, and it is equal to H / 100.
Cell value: 0.0158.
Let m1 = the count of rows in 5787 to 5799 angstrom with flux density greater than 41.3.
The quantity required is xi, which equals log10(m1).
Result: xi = 0.70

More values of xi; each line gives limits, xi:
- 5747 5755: 0.48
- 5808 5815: 0.48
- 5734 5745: 0.85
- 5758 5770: 0.78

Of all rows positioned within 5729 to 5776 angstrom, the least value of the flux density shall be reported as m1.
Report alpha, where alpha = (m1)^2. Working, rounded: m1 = 32.53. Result 1058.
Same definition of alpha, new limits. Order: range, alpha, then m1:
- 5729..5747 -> 1058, 32.53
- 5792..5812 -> 1394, 37.33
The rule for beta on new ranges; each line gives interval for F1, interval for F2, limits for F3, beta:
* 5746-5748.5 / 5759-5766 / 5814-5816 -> 36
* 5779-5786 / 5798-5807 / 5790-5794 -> 43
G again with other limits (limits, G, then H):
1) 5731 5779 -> 0.0162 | 1.62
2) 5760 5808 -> 0.0163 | 1.63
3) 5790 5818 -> 0.0164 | 1.64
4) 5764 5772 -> 0.0165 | 1.65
